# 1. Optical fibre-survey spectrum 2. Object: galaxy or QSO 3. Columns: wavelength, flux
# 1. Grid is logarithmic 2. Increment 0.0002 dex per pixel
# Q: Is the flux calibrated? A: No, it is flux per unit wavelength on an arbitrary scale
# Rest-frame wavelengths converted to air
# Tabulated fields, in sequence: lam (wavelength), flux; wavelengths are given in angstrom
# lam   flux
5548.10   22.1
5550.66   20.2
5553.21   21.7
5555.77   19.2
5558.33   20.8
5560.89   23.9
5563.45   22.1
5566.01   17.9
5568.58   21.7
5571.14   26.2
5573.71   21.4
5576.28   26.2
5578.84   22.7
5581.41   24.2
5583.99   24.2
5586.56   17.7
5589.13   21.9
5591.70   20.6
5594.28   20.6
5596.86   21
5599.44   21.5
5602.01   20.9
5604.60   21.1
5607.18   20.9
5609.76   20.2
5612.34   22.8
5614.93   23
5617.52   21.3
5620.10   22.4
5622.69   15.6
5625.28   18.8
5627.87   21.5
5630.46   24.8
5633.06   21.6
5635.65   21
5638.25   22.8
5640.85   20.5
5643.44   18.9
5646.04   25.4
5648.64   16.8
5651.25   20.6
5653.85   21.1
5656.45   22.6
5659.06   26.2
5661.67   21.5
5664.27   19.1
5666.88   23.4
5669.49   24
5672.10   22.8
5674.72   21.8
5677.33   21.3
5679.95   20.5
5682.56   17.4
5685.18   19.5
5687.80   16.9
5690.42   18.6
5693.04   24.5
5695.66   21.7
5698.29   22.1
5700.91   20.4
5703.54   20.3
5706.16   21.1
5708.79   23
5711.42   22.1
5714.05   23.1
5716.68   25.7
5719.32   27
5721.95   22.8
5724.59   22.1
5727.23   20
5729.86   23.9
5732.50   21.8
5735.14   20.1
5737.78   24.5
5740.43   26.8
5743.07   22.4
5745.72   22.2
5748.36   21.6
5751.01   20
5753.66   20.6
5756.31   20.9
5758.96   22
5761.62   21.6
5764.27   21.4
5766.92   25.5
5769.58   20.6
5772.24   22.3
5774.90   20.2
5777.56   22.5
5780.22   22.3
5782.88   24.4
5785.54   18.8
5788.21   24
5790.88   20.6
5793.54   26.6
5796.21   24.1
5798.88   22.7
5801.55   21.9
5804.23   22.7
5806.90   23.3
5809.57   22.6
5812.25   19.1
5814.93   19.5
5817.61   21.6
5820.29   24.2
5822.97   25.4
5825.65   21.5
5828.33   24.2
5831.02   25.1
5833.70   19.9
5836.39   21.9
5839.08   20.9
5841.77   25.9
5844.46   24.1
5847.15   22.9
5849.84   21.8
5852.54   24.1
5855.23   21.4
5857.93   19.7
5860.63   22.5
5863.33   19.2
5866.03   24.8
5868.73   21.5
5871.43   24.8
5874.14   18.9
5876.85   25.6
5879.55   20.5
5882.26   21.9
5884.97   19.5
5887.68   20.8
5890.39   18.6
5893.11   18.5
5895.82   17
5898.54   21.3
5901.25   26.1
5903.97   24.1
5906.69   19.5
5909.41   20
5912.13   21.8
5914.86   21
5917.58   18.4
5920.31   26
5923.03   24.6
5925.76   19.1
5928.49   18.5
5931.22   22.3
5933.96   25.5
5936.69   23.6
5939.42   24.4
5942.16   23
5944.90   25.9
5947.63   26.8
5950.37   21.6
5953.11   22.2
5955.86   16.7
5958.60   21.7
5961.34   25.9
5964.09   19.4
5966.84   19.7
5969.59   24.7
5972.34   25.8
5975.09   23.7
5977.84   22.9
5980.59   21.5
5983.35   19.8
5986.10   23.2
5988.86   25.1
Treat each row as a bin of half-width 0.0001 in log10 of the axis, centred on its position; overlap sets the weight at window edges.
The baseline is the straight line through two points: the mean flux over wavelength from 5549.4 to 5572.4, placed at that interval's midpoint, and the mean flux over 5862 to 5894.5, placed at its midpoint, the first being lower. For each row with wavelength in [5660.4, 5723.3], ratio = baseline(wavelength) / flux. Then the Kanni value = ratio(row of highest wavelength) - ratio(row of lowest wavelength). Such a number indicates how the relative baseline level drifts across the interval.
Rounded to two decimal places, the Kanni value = -0.06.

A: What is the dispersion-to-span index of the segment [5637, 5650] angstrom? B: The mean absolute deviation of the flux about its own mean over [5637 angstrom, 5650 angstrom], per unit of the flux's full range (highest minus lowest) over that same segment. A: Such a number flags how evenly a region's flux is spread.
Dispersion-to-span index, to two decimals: 0.30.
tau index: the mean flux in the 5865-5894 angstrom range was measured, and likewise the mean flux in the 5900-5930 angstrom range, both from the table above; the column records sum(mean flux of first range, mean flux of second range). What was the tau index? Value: 43.1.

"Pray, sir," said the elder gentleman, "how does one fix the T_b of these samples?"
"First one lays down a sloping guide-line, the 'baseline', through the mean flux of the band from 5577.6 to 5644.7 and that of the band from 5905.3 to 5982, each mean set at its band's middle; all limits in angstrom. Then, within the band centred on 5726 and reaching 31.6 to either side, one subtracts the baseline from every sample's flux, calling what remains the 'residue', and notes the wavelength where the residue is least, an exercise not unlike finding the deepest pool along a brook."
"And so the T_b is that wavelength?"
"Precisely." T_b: 5751.01 angstrom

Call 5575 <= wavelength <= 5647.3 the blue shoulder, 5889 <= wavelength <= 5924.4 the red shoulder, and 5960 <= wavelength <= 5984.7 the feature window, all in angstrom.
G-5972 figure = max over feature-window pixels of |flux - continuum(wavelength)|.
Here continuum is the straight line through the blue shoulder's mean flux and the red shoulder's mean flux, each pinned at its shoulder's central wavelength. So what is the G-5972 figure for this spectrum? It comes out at 4.65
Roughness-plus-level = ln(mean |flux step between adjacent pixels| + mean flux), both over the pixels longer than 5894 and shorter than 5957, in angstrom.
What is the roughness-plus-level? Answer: 3.22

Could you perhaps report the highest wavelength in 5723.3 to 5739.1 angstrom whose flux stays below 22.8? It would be 5735.14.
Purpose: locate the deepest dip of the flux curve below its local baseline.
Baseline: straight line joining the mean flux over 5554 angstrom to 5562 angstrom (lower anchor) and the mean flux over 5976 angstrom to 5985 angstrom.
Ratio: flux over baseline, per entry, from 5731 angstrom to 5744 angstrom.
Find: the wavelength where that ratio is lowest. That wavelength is 5735.14 angstrom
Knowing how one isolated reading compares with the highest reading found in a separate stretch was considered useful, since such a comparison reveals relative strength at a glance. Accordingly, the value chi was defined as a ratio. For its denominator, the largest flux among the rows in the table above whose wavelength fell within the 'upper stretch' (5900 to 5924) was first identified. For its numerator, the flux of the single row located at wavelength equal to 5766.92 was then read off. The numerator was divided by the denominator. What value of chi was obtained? 0.98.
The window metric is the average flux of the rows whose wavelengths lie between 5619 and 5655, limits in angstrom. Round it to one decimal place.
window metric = 20.8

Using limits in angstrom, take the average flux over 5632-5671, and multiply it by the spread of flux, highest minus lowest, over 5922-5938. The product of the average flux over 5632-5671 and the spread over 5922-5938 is 152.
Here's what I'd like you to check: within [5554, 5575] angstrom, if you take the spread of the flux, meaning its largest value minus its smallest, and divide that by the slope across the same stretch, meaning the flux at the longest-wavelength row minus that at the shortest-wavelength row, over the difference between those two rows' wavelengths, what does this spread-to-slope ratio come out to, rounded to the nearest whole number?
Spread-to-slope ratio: 68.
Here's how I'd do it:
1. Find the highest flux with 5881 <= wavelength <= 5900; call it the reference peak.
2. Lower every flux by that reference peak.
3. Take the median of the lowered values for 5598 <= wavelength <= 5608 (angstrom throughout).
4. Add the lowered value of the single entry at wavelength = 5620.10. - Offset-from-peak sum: 0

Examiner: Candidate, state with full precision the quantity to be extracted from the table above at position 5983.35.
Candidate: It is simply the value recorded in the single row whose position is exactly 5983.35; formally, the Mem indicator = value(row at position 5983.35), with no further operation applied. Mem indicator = 19.8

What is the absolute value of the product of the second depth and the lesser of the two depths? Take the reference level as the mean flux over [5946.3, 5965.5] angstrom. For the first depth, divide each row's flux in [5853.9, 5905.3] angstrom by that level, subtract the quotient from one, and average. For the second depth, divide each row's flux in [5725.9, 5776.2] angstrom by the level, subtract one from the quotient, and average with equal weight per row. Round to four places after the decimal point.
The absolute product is 0.0000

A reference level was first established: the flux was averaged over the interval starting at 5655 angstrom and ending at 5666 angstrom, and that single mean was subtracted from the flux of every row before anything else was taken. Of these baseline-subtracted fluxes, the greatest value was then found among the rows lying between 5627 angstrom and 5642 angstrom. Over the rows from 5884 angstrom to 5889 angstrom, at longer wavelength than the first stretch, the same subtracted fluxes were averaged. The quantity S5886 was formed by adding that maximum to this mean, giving 0.2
